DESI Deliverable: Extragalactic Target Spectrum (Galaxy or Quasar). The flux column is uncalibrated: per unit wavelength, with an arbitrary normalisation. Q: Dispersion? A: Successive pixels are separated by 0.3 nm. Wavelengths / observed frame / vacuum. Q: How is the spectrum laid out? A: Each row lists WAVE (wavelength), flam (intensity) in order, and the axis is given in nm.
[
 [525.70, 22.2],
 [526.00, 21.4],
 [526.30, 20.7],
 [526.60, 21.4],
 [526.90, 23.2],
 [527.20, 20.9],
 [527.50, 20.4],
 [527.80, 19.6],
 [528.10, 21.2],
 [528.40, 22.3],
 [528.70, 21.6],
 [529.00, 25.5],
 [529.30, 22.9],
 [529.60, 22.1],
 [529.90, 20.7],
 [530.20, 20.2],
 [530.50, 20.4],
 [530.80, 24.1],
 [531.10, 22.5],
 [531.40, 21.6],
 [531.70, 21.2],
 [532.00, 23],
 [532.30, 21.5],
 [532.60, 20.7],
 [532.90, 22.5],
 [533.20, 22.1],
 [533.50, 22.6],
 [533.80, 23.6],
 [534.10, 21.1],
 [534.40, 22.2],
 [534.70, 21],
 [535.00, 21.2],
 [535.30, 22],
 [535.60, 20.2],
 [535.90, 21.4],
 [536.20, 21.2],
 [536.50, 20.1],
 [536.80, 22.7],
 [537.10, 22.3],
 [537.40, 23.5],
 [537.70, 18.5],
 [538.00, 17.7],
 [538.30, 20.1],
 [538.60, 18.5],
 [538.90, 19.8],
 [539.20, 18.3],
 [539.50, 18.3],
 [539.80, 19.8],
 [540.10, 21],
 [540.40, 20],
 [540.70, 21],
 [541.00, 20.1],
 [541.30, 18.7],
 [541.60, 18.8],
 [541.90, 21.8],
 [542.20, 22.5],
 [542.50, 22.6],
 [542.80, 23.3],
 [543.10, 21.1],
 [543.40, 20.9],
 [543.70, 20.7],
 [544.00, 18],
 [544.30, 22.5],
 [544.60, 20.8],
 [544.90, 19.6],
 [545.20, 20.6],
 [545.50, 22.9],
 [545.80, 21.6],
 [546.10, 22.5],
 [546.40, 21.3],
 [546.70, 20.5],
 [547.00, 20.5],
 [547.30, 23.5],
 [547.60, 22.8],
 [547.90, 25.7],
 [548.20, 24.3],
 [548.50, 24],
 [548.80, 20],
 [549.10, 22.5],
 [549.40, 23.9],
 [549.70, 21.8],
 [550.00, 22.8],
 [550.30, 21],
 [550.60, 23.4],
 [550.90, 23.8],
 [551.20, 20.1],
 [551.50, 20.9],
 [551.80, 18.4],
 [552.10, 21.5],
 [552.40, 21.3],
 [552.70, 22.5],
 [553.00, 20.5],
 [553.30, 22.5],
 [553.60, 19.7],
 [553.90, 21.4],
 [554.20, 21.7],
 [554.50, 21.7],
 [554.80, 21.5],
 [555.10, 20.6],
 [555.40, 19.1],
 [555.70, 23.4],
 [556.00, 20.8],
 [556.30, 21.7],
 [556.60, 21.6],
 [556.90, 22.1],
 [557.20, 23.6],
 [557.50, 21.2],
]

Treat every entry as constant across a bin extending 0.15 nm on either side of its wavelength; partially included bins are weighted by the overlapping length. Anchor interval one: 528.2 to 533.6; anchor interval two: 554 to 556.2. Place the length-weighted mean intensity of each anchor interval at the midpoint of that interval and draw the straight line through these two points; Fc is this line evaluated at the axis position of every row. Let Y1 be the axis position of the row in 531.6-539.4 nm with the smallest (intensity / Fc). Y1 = 538.00 nm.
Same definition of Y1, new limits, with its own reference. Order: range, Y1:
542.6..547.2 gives 544.00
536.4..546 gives 538.00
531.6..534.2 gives 532.60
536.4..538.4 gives 538.00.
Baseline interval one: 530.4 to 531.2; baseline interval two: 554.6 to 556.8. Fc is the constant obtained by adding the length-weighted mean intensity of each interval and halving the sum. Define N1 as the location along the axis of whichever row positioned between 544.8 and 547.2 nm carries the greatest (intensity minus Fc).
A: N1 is 545.50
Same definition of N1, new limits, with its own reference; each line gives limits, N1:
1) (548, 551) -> 548.20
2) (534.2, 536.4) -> 534.40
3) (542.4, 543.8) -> 542.80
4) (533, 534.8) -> 533.80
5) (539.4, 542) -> 541.90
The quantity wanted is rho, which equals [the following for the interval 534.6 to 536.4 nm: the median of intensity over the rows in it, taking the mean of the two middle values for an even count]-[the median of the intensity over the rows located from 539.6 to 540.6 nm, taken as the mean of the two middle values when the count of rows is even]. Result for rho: 1.2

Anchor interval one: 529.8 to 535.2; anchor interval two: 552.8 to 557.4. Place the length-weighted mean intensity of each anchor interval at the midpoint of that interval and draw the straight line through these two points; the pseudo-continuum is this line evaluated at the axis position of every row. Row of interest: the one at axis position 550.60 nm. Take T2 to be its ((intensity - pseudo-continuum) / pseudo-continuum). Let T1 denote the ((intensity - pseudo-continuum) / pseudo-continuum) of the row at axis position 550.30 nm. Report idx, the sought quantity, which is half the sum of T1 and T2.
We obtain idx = 0.03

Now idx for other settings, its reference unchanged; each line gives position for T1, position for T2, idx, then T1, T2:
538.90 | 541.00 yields -0.08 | -0.09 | -0.073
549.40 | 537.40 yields 0.10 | 0.11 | 0.082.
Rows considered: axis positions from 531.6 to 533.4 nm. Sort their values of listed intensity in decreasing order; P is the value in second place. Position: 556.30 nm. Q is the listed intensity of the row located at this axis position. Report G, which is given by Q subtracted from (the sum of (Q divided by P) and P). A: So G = 1.8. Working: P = 22.5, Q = 21.7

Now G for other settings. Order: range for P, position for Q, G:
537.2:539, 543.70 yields 0.4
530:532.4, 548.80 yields 3.9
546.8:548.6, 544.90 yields 5.5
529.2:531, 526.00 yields 2.4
